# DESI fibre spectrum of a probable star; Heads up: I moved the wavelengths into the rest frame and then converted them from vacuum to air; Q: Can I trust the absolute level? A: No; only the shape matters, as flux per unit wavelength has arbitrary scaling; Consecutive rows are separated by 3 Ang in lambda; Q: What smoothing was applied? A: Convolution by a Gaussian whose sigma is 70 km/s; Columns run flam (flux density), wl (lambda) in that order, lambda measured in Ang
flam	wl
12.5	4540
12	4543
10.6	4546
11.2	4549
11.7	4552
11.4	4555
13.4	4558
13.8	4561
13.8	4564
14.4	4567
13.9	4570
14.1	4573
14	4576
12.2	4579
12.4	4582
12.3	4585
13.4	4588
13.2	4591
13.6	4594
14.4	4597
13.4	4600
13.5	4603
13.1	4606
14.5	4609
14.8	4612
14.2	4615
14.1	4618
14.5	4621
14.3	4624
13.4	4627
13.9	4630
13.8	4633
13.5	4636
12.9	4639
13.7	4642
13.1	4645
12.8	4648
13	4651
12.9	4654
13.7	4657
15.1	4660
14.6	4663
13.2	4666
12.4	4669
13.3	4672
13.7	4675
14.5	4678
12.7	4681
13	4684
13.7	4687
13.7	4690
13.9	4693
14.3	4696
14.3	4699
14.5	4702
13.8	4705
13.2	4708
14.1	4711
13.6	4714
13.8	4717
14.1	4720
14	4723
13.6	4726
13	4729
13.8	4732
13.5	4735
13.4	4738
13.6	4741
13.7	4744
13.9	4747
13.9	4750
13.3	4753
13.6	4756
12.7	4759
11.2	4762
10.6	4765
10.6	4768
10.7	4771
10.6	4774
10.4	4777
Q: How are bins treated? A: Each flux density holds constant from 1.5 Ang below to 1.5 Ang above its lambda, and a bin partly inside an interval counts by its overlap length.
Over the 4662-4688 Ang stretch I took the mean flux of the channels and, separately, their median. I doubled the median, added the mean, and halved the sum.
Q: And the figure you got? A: 20.0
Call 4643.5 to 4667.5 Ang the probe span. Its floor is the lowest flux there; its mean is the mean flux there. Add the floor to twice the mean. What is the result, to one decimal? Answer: 39.9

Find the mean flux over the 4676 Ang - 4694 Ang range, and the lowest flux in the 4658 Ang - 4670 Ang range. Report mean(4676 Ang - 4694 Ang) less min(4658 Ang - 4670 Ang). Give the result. 1.2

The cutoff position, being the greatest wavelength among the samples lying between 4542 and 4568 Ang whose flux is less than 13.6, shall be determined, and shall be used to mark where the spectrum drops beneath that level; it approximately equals 4558 Ang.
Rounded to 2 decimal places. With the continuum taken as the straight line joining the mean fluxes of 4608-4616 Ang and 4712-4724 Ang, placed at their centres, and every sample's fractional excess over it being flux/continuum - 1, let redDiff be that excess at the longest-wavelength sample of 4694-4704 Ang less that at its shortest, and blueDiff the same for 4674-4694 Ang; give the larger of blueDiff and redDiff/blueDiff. 0.78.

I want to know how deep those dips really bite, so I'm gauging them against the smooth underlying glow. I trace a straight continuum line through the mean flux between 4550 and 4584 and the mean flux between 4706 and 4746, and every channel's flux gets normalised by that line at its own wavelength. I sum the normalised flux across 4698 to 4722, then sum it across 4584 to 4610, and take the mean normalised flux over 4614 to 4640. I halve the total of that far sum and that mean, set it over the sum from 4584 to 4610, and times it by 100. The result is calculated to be 50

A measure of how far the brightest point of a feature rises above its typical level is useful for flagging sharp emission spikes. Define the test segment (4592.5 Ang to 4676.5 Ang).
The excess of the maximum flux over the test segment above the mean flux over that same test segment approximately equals 1.41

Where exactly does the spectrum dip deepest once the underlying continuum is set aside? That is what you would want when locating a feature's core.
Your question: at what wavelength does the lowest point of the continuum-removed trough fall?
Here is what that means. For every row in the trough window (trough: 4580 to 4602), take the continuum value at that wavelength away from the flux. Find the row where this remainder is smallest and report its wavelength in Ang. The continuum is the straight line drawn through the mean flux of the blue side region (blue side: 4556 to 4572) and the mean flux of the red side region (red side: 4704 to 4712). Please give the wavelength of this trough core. 4585 Ang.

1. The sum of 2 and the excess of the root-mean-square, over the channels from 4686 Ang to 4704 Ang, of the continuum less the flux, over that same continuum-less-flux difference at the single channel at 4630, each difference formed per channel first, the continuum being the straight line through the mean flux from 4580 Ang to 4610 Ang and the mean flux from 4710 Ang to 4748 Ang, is 3.0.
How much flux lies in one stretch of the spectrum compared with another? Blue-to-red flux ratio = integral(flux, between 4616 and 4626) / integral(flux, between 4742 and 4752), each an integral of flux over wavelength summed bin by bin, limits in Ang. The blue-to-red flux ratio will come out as 1.03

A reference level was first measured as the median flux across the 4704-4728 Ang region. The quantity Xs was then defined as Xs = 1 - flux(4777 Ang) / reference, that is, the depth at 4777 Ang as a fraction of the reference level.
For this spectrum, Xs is 0.25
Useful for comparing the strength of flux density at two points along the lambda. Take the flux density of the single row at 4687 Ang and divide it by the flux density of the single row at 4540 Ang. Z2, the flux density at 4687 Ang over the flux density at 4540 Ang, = 1.10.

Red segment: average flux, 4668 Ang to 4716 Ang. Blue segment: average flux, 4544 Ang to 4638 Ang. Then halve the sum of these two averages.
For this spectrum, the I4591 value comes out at 13.5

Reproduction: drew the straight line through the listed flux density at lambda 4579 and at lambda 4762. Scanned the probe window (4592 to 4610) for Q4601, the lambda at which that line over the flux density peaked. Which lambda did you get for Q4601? 4606 Ang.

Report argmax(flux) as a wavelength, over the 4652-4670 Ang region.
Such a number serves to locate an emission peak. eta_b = 4660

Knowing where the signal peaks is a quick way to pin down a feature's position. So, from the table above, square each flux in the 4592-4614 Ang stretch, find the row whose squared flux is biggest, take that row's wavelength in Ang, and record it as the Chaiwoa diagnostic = 4612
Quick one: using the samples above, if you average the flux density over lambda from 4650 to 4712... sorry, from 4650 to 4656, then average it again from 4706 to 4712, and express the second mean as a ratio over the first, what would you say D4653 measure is 1.05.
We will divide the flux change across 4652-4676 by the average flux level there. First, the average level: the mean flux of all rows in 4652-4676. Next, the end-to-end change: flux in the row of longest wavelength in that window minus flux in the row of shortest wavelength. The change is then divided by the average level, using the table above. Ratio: 0.06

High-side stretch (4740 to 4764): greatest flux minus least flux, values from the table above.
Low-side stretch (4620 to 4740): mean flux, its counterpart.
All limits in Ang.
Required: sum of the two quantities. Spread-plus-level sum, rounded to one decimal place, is 16.4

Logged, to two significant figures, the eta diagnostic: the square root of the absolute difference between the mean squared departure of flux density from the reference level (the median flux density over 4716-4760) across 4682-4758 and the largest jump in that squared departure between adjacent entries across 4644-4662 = 1.4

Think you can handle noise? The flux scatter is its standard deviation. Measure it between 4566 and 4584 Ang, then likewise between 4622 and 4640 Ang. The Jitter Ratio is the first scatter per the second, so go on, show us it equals 2.0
